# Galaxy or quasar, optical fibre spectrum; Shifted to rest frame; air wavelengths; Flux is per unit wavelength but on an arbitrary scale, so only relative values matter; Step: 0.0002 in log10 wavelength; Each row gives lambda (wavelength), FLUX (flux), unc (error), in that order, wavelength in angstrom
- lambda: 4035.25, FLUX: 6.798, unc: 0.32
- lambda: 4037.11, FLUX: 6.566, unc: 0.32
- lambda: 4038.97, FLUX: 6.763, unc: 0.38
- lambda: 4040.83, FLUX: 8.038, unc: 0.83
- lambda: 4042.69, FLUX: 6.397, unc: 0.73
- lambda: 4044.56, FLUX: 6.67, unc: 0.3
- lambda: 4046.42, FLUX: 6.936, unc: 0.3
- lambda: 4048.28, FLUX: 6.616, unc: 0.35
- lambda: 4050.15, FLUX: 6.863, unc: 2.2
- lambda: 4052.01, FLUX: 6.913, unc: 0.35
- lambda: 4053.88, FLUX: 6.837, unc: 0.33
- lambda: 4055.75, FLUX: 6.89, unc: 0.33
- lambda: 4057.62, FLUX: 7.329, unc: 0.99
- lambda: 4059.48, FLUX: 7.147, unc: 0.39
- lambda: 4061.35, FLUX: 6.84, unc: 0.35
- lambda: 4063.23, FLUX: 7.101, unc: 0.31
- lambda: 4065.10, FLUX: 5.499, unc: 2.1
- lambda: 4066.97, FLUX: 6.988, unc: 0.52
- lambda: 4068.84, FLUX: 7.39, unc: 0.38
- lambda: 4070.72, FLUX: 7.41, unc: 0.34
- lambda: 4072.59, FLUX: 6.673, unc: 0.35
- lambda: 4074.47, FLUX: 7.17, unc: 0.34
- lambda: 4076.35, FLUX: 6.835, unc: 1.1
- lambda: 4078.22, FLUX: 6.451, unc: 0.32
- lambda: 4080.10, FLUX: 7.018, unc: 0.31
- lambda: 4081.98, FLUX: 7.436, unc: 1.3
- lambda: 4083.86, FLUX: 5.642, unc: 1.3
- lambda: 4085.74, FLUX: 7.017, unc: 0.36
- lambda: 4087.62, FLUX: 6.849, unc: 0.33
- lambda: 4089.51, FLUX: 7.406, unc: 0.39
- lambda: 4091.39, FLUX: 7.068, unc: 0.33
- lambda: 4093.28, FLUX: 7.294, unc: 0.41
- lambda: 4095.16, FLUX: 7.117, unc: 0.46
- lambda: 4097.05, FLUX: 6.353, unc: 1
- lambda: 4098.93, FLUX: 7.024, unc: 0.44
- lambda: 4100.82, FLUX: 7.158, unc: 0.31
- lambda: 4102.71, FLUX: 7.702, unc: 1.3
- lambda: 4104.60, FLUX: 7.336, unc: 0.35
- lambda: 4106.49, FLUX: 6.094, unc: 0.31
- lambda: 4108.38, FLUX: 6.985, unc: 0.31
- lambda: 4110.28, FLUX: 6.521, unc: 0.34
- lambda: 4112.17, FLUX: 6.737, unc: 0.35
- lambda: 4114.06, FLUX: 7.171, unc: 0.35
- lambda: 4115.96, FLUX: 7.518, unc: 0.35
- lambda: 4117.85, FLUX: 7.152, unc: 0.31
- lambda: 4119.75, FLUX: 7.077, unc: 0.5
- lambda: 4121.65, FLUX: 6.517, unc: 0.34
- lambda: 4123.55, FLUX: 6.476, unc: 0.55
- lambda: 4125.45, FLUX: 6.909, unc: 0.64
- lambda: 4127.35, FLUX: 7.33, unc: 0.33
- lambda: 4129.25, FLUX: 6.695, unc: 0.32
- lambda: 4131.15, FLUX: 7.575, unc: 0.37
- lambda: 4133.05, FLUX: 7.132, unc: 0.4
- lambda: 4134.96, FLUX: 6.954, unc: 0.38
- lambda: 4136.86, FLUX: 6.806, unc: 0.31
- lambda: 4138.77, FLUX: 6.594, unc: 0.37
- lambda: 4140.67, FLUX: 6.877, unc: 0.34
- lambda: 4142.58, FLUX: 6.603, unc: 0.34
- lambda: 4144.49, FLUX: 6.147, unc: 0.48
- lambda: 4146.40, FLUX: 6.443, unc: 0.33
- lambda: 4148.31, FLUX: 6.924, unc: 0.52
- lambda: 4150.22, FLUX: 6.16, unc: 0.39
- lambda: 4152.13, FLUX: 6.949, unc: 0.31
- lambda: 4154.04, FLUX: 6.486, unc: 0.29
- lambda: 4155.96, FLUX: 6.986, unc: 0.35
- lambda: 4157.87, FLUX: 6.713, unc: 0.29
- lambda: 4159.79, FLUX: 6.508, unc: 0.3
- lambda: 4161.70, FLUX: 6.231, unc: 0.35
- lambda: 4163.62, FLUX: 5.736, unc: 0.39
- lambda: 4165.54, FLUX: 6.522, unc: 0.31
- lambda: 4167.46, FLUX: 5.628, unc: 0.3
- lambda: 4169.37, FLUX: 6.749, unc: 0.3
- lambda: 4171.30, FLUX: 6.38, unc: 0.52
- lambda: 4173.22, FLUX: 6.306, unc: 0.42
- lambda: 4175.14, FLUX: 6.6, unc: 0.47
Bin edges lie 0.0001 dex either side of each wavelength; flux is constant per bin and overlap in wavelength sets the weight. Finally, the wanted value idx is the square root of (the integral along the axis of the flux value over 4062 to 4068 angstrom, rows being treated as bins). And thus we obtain 6.27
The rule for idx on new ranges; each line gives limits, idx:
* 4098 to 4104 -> 6.62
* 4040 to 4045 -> 5.93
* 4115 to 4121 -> 6.58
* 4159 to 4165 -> 6.09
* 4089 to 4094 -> 6.02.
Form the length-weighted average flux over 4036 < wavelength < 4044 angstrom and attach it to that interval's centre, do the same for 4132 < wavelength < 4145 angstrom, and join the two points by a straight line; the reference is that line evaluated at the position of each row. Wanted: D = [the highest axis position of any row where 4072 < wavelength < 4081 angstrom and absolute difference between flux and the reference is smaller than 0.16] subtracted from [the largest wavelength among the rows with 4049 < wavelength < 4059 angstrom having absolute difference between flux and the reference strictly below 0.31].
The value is -20.6 angstrom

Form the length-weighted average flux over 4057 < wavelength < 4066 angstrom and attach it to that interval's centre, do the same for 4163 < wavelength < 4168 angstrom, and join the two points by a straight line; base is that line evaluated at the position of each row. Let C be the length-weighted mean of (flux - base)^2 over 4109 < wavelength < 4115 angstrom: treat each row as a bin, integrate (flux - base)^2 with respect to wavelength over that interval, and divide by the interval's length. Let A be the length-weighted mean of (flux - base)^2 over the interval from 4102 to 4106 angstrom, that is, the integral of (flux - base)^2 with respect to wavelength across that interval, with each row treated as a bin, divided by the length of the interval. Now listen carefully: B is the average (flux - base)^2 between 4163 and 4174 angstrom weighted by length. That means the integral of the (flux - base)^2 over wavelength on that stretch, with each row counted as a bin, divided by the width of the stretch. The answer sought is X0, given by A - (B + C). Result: 0.5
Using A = 1.02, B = 0.24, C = 0.25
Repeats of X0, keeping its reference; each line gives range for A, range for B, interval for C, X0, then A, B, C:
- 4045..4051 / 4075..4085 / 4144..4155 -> -0.6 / 0.02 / 0.35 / 0.28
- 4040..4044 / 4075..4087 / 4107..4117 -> -0.1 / 0.67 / 0.32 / 0.46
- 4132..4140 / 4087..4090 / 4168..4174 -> -0.2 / 0.47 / 0.38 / 0.30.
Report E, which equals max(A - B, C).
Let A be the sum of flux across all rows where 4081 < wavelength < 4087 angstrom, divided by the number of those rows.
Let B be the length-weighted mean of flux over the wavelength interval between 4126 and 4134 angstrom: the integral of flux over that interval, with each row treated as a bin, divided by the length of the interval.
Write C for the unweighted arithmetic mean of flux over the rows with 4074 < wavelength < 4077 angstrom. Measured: 7.00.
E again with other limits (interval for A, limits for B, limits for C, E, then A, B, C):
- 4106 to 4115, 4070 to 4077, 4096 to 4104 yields 7.06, 6.70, 7.02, 7.06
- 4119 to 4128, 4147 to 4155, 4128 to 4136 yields 7.09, 6.86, 6.62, 7.09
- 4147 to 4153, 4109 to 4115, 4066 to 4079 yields 6.99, 6.68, 6.82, 6.99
